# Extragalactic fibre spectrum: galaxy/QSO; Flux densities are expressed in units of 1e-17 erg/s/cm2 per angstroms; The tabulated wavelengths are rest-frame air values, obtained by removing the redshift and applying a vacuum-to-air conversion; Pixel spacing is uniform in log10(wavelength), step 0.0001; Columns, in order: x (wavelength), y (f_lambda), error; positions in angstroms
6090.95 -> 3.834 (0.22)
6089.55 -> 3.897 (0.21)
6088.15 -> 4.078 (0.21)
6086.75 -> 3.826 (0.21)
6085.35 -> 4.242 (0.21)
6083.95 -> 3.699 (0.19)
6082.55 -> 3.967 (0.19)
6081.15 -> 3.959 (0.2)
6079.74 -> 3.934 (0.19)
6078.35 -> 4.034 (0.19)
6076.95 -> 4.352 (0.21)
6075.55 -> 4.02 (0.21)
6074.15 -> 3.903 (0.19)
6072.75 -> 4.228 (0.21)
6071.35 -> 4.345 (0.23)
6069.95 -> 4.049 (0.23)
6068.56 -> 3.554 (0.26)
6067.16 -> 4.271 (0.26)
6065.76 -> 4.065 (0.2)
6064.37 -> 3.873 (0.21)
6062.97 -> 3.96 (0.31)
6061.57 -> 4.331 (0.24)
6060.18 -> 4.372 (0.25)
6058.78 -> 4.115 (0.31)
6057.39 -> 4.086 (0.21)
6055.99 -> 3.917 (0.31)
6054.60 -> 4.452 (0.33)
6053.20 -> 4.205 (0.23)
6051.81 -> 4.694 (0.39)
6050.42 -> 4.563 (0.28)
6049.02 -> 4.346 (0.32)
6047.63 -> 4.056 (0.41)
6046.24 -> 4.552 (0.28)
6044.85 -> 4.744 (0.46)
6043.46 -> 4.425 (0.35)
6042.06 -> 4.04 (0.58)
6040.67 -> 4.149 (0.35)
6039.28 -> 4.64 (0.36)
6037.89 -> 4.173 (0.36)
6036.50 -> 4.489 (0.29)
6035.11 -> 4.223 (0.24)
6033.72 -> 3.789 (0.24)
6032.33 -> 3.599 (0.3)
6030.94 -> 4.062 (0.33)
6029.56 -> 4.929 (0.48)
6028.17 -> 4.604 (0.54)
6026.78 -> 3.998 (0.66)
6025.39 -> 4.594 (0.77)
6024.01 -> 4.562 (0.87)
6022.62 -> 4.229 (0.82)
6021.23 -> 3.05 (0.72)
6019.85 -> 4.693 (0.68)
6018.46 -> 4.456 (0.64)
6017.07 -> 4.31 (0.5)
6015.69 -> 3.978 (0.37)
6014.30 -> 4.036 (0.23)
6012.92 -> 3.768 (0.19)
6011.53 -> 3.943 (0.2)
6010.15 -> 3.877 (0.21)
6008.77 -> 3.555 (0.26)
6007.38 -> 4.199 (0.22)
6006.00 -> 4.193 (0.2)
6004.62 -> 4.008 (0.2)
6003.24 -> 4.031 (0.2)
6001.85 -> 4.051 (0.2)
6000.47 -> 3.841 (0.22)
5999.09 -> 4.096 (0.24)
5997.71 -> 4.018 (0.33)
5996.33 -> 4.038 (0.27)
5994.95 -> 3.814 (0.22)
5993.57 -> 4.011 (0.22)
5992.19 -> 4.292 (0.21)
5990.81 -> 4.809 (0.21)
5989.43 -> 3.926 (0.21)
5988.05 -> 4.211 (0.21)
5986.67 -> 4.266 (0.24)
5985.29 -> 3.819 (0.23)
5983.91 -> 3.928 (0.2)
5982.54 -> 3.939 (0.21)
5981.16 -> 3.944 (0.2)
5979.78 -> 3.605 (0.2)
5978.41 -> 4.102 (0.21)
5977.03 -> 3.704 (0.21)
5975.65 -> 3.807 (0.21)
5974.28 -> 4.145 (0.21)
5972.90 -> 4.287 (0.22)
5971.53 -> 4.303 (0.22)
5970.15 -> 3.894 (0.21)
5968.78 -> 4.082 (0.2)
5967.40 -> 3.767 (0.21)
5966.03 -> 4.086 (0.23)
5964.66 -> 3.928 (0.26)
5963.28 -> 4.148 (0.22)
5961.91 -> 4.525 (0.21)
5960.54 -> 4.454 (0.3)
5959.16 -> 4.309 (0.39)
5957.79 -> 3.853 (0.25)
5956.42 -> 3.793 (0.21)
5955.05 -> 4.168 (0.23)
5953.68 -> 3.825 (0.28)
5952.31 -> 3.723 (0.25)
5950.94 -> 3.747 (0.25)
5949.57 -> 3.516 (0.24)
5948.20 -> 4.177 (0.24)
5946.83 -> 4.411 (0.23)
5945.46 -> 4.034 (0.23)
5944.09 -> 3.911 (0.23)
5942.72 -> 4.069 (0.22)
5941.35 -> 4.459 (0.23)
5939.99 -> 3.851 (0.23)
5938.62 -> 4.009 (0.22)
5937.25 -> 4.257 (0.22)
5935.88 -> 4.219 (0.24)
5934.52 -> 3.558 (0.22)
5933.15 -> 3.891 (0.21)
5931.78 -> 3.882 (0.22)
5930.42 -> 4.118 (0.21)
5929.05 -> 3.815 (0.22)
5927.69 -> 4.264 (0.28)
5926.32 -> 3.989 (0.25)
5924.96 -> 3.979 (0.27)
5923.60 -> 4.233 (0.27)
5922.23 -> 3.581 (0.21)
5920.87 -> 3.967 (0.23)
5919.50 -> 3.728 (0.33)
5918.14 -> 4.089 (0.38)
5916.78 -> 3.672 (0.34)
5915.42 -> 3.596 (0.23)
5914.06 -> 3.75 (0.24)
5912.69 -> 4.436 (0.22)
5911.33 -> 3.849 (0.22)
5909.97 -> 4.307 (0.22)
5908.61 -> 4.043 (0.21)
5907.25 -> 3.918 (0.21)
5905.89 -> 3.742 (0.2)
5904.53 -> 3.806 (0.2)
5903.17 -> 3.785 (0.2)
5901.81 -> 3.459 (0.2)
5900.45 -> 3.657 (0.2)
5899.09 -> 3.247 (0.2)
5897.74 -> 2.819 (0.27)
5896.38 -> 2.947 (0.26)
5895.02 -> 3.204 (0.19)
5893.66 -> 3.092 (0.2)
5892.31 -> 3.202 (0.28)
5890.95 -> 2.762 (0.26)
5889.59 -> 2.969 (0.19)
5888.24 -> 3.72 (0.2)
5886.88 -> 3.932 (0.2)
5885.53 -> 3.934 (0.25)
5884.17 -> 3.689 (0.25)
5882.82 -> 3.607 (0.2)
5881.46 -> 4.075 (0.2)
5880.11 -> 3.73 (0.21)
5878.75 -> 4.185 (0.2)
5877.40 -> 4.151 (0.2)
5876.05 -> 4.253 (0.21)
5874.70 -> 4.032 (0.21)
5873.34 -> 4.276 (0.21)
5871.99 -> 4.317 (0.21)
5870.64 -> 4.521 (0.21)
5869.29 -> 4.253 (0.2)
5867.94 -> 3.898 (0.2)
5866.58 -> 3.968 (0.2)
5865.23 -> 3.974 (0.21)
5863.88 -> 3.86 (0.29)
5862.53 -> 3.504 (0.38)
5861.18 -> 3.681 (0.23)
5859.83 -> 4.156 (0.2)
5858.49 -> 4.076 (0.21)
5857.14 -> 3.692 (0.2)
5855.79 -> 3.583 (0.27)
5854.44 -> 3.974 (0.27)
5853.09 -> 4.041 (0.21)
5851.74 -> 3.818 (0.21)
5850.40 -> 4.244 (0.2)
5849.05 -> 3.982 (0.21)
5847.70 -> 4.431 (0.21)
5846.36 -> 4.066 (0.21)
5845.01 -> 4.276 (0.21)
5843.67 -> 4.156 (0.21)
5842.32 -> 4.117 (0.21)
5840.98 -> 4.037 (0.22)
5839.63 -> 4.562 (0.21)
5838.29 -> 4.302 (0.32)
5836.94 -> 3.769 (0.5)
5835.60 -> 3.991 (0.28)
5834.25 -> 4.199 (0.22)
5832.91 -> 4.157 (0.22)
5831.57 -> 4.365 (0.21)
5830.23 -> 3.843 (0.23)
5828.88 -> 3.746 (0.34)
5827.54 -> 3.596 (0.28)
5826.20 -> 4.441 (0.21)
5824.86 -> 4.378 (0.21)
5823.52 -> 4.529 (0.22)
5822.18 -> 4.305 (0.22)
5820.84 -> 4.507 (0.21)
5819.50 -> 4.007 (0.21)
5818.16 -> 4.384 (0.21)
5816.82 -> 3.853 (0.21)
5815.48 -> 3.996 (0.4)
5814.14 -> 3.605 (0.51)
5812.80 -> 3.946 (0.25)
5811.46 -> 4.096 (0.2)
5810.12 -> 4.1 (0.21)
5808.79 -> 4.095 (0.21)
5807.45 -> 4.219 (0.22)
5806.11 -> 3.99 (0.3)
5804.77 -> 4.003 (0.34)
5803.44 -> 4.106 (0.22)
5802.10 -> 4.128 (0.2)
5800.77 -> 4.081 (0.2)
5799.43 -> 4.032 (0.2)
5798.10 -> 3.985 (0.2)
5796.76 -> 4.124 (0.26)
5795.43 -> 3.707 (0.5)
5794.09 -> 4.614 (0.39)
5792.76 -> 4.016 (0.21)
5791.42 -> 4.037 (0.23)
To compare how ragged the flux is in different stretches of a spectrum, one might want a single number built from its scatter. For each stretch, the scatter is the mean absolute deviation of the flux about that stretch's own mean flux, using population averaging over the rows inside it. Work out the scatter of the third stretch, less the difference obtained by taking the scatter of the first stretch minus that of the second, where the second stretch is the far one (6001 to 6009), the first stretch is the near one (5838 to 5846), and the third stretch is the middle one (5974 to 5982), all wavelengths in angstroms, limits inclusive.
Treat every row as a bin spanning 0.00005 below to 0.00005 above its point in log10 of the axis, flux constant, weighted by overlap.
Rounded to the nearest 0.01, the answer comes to 0.19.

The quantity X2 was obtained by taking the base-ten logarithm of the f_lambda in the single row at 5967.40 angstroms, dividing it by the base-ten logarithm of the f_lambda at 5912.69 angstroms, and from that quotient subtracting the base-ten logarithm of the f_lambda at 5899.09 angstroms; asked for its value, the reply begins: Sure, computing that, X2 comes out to 0.379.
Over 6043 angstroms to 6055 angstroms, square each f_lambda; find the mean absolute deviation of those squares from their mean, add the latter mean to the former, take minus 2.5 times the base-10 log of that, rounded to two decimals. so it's -3.32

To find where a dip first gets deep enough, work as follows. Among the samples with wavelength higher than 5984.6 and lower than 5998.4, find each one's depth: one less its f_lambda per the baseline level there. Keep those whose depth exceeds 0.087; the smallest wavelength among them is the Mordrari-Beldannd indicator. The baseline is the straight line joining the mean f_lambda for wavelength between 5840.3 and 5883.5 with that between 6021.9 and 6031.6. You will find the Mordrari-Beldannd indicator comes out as 5985.29 angstroms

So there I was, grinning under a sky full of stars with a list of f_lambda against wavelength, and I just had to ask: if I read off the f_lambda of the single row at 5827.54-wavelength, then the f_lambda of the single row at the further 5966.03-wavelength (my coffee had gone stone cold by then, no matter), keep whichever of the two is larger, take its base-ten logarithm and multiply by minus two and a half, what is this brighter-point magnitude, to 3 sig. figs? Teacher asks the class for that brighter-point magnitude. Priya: -1.53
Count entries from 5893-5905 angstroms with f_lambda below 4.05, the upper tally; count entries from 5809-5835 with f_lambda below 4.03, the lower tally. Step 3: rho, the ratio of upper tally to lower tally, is 1.1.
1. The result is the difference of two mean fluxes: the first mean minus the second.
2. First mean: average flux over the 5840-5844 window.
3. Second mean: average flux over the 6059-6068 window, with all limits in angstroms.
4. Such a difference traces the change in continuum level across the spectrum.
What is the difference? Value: 0.0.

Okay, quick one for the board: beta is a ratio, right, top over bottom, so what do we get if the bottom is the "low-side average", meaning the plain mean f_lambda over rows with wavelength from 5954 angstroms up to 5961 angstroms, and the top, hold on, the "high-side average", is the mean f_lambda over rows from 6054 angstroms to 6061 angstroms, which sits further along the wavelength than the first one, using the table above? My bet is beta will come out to 1.02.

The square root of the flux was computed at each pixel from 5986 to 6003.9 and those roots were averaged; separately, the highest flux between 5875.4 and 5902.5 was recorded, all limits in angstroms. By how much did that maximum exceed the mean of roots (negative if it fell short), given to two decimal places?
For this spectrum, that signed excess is 2.23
